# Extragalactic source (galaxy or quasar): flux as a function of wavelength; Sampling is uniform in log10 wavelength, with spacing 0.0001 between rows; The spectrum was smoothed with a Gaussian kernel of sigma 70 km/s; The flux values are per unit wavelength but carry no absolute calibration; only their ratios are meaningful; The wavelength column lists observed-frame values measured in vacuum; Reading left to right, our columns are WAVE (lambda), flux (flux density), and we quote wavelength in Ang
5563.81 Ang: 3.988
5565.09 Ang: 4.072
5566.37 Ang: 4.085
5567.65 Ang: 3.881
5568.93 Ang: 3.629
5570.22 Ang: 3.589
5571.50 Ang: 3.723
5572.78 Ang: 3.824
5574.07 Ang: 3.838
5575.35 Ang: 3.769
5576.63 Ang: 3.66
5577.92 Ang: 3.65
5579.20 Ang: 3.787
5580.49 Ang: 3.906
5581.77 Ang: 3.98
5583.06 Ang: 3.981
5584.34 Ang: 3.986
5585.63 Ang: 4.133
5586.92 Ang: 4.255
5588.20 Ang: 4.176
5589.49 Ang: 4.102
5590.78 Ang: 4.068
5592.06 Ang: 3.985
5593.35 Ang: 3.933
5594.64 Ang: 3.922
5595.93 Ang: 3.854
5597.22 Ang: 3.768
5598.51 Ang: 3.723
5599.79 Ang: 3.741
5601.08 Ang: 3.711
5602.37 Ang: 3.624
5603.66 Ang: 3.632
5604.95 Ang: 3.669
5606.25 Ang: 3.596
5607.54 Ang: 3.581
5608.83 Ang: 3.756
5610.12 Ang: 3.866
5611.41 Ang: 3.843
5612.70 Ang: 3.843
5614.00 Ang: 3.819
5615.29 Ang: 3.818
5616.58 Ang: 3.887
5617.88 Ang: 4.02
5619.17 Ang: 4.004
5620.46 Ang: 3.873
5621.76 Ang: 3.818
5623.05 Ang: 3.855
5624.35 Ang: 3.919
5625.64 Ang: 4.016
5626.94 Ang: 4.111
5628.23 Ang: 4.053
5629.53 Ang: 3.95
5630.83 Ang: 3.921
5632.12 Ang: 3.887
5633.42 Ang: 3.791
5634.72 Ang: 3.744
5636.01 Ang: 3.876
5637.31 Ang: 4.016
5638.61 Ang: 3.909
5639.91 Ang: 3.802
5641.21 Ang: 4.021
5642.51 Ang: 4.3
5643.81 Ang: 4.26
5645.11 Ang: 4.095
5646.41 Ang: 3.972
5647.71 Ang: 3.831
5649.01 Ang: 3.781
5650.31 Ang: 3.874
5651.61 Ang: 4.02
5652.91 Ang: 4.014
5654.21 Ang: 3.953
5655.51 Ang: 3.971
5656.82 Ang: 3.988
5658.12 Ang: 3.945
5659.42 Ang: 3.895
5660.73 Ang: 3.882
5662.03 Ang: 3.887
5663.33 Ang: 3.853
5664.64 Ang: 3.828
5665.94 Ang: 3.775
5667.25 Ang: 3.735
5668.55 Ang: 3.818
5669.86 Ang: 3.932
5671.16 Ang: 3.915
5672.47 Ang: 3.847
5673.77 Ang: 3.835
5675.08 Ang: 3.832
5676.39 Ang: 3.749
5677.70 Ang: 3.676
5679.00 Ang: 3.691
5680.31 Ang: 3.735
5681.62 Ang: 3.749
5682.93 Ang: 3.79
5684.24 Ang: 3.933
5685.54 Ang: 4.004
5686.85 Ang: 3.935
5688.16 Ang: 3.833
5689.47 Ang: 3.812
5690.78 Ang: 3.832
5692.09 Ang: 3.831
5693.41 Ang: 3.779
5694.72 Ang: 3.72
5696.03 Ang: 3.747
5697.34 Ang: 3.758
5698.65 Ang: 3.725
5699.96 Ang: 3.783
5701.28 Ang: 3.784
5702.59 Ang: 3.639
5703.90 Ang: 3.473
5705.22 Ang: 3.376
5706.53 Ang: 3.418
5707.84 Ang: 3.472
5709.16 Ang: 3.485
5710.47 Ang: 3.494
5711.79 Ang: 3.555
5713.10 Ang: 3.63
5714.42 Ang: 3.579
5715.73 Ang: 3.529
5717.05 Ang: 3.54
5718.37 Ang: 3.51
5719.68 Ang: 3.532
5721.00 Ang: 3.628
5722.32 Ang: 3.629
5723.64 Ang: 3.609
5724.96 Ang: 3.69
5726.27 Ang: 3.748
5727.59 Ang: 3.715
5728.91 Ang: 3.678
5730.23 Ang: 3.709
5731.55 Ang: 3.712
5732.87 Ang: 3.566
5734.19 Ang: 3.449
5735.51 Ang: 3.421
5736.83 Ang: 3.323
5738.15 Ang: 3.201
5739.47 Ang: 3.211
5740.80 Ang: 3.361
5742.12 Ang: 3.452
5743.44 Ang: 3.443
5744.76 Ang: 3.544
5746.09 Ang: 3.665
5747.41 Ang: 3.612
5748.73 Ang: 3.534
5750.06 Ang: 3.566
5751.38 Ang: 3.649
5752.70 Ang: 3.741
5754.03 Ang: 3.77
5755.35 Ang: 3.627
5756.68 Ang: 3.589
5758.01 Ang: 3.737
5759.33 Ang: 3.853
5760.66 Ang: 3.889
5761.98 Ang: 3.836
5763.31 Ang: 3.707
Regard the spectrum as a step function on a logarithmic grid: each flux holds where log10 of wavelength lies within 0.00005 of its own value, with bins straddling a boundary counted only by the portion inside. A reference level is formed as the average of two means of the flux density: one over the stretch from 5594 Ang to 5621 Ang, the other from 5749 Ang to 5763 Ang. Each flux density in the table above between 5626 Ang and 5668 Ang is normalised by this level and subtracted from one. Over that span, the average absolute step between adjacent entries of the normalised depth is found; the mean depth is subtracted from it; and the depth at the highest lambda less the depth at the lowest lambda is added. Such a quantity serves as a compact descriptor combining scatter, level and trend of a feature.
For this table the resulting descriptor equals 0.17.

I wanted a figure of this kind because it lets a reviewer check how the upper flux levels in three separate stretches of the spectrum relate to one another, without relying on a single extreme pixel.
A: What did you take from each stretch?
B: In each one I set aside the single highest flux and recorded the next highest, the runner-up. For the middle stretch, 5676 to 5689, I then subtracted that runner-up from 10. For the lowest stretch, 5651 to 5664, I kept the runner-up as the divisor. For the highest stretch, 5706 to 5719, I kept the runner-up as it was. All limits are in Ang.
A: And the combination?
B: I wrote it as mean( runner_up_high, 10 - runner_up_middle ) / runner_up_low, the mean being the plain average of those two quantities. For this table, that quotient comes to 1.20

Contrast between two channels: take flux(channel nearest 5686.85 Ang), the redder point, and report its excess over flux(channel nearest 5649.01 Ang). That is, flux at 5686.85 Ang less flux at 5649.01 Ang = 0.15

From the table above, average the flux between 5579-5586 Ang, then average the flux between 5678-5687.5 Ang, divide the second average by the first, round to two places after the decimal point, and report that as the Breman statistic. 0.97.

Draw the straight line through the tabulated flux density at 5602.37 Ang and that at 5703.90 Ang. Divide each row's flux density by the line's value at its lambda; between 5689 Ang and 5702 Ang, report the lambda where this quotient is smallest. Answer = 5694.72 Ang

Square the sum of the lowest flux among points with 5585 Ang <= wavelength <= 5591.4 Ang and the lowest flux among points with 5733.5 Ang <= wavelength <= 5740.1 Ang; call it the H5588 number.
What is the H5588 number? 53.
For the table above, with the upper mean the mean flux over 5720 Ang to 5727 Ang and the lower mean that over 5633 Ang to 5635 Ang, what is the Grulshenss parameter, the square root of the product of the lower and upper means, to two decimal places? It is 3.71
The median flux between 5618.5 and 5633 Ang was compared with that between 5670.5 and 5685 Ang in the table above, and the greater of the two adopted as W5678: 3.921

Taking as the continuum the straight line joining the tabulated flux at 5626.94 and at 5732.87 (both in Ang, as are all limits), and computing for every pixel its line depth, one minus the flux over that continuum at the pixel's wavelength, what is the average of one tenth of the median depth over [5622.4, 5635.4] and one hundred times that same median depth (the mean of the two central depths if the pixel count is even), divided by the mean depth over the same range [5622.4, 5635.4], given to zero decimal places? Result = 52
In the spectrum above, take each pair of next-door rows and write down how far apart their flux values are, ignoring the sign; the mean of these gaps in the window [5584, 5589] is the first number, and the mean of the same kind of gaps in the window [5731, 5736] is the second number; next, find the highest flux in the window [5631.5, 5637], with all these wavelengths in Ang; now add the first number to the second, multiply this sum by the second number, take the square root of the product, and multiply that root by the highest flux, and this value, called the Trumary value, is 0.56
